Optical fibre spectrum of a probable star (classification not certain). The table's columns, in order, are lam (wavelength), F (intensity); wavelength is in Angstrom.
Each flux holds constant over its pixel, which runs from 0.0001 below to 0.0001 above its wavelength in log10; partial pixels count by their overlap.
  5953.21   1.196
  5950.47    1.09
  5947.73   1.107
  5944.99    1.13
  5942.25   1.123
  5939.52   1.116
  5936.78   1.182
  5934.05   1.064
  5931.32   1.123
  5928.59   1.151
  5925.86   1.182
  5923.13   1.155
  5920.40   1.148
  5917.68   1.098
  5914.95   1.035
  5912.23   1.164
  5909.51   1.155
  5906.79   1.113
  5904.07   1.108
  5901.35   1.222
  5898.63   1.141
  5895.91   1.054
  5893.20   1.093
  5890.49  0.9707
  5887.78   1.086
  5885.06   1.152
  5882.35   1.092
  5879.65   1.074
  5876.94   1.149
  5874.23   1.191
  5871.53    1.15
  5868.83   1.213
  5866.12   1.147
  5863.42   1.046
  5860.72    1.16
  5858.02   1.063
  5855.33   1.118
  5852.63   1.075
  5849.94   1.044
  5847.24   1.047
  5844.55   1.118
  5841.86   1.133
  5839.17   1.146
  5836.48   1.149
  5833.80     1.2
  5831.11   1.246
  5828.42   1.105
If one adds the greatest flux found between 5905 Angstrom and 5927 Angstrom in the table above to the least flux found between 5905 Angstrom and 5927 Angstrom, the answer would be 2.22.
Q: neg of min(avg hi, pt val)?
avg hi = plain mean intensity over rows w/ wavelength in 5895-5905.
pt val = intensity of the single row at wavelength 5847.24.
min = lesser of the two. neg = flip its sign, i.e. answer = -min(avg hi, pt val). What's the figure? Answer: -1.05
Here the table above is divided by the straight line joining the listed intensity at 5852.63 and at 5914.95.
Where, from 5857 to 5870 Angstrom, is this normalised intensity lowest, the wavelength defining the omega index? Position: 5863.42 Angstrom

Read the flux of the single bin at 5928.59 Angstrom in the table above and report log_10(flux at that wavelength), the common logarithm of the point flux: 0.061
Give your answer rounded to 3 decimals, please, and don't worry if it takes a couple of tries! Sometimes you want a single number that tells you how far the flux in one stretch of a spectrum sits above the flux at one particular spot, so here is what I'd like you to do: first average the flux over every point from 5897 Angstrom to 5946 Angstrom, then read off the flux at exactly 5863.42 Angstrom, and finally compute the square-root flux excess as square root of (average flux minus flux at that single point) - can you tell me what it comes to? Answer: 0.296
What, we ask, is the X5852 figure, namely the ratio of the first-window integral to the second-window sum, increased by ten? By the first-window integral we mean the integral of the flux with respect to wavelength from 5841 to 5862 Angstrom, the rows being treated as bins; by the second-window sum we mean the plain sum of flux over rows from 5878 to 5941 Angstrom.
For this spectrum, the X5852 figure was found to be 10.9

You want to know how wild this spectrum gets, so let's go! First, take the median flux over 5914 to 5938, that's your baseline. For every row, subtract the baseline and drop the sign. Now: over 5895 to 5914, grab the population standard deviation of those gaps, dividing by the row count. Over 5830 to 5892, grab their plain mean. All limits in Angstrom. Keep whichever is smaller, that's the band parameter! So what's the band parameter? 0.031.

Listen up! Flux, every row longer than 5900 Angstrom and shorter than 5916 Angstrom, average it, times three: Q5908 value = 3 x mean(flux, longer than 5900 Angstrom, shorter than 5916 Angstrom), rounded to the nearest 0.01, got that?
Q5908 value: 3.40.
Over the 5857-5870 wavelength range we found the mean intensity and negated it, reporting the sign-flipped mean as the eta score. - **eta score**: -1.13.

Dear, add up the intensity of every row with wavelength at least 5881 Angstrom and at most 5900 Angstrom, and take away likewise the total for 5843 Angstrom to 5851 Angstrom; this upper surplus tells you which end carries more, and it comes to 4.4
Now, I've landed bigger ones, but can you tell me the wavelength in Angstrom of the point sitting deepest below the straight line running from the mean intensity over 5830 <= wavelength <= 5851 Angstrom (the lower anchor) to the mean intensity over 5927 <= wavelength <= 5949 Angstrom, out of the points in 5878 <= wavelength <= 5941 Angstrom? 5890.49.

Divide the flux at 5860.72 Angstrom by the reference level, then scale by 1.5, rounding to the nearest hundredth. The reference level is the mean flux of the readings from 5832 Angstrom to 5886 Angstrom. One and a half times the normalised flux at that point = 1.55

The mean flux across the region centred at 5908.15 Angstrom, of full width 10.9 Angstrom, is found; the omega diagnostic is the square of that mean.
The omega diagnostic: 1.29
